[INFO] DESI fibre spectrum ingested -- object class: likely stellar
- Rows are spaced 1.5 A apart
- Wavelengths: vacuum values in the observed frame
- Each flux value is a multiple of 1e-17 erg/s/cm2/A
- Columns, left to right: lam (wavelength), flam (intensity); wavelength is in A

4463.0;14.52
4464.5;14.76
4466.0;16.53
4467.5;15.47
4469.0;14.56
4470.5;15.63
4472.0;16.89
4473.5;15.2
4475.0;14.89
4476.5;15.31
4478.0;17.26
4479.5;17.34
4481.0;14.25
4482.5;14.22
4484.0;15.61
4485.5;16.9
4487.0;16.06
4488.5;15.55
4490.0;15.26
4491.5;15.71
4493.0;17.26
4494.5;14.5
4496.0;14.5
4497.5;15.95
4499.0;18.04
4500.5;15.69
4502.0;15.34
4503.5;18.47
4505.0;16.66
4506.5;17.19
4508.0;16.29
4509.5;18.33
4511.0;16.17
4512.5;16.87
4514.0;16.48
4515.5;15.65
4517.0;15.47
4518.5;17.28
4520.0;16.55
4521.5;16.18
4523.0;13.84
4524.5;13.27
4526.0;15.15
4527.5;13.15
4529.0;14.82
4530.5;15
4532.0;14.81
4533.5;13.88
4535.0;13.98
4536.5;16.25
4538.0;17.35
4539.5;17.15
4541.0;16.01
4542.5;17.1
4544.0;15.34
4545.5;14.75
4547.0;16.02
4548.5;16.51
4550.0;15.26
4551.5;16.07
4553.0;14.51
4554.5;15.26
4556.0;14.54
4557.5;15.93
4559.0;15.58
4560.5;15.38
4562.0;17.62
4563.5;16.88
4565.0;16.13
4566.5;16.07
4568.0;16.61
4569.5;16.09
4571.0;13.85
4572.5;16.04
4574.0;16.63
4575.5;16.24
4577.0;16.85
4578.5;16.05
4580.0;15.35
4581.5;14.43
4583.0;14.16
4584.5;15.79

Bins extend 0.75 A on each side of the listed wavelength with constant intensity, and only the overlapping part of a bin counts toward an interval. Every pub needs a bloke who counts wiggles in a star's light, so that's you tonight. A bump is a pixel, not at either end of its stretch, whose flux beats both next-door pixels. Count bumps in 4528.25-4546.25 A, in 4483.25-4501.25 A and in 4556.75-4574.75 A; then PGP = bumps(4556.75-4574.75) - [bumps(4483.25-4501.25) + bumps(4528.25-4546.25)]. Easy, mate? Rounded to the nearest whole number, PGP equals -4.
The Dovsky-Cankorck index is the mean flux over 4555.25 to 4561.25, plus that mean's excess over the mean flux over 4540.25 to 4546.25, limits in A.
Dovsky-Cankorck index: 14.9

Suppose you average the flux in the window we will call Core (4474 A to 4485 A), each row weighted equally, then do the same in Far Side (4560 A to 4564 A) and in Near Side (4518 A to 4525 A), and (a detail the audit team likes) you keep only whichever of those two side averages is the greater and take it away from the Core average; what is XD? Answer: -1.1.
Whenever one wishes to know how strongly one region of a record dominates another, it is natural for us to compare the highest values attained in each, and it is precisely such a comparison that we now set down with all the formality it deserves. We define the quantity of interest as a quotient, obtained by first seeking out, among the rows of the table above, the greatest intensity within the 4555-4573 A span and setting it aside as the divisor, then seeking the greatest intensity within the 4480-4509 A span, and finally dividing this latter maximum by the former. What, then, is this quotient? 1.05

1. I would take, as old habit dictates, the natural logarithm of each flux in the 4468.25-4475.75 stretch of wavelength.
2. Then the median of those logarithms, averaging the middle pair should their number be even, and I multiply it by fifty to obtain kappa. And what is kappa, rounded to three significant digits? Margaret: 136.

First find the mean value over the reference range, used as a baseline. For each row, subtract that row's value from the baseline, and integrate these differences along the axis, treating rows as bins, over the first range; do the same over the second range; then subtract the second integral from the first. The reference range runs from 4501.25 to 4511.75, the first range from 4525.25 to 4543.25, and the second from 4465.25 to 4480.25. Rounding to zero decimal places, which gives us 12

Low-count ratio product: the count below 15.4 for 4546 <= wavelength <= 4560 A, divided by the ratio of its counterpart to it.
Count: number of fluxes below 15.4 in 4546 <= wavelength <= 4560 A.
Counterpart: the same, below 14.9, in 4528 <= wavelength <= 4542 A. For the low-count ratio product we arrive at 4.0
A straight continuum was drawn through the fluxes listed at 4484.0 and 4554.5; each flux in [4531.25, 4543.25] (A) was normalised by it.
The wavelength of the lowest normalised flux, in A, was 4533.5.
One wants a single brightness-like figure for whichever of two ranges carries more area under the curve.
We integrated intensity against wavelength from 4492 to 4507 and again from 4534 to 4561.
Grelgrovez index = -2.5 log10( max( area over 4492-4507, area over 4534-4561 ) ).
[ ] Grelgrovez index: -6.6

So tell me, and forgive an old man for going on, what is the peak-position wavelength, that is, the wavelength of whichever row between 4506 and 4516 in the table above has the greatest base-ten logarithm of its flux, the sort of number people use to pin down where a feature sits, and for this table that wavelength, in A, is 4509.5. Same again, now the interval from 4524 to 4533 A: 4526.0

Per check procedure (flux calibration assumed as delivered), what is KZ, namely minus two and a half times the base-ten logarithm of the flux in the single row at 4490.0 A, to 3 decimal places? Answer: -2.959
